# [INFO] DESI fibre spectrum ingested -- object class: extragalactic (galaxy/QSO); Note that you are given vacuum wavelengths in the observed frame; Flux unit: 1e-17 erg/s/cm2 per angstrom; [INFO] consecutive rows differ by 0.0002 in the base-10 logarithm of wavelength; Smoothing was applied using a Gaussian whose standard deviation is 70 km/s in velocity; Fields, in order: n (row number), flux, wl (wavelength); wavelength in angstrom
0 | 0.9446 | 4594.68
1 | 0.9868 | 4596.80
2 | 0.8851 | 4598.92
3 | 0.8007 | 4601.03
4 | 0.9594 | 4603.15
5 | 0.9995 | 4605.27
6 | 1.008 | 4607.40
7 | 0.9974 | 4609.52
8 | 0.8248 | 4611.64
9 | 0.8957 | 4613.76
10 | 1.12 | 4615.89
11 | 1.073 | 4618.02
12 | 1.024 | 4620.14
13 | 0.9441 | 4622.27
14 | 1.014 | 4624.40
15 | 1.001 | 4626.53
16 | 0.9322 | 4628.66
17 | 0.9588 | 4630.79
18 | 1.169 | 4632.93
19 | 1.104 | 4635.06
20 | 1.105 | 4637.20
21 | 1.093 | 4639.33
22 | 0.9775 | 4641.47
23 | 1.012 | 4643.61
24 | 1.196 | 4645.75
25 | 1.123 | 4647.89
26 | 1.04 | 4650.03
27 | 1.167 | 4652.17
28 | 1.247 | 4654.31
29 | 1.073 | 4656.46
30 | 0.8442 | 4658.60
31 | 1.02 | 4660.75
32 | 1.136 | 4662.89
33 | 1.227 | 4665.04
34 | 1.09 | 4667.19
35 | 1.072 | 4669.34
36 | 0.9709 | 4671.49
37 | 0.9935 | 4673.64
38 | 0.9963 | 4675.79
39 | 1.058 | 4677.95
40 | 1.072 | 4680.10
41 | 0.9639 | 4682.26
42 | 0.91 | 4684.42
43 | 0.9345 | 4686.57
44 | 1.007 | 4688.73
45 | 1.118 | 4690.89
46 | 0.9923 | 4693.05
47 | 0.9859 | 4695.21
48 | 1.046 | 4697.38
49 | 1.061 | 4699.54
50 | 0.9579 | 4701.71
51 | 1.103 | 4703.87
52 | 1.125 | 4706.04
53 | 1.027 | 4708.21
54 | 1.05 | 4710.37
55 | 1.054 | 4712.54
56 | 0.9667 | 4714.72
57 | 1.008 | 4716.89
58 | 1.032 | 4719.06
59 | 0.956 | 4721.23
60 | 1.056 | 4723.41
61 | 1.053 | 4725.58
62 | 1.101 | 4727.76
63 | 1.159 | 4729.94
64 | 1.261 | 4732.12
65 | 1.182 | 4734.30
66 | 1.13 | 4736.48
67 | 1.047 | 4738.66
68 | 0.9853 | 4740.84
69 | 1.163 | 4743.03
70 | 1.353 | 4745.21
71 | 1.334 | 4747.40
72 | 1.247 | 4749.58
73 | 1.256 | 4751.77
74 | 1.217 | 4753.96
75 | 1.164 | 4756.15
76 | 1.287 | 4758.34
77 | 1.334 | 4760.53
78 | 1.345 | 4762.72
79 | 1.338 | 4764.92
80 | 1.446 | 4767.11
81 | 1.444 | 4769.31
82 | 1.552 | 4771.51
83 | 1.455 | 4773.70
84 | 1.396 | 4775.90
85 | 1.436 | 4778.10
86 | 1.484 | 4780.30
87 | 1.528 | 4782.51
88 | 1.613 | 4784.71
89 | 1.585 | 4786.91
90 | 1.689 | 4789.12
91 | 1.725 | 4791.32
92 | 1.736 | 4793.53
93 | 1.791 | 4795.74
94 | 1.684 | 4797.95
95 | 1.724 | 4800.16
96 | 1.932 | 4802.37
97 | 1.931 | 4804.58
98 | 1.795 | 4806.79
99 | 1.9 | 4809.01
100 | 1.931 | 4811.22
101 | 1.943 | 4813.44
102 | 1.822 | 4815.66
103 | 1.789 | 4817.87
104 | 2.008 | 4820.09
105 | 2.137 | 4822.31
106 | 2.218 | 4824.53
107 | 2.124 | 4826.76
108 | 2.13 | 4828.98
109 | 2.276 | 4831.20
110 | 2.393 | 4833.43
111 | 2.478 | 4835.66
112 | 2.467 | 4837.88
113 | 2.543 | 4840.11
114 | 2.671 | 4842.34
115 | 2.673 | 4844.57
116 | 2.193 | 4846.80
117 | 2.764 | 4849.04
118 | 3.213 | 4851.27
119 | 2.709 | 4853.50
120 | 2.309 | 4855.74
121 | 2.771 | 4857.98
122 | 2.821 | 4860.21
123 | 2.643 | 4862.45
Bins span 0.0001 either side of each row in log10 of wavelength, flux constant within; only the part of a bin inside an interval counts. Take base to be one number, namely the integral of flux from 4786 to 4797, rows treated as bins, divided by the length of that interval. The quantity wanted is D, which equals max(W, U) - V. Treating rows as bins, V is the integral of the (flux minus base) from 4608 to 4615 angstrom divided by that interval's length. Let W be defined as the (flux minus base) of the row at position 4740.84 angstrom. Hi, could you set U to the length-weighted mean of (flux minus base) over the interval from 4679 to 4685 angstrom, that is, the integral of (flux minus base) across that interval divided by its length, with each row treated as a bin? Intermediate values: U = -0.72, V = -0.79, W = -0.72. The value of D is 0.07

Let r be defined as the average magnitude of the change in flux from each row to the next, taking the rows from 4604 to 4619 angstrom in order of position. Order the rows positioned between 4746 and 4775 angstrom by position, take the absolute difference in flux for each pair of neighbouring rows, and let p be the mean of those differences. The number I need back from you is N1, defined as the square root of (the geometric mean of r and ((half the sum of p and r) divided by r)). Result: 0.520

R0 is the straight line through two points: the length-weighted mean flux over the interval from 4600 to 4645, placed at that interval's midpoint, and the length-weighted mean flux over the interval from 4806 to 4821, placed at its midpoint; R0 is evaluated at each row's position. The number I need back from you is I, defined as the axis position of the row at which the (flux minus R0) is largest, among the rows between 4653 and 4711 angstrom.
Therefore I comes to 4654.31 angstrom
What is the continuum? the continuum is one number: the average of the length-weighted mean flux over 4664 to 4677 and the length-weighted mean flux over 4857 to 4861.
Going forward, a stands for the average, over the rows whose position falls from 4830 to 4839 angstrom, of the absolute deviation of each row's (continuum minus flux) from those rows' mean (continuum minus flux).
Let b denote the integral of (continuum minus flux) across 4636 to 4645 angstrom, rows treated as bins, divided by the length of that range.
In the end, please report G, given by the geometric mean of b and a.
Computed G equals 0.25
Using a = 0.07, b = 0.88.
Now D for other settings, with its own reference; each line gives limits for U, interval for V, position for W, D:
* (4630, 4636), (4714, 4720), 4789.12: 0.69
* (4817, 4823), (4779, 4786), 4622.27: 0.43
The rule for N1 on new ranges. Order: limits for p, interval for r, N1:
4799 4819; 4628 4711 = 0.534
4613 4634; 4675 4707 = 0.526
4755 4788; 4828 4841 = 0.519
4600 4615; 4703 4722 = 0.499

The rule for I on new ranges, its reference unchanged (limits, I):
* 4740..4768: 4745.21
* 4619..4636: 4632.93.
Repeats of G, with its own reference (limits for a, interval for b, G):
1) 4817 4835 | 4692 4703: 0.33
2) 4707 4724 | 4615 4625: 0.17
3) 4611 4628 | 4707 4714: 0.26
